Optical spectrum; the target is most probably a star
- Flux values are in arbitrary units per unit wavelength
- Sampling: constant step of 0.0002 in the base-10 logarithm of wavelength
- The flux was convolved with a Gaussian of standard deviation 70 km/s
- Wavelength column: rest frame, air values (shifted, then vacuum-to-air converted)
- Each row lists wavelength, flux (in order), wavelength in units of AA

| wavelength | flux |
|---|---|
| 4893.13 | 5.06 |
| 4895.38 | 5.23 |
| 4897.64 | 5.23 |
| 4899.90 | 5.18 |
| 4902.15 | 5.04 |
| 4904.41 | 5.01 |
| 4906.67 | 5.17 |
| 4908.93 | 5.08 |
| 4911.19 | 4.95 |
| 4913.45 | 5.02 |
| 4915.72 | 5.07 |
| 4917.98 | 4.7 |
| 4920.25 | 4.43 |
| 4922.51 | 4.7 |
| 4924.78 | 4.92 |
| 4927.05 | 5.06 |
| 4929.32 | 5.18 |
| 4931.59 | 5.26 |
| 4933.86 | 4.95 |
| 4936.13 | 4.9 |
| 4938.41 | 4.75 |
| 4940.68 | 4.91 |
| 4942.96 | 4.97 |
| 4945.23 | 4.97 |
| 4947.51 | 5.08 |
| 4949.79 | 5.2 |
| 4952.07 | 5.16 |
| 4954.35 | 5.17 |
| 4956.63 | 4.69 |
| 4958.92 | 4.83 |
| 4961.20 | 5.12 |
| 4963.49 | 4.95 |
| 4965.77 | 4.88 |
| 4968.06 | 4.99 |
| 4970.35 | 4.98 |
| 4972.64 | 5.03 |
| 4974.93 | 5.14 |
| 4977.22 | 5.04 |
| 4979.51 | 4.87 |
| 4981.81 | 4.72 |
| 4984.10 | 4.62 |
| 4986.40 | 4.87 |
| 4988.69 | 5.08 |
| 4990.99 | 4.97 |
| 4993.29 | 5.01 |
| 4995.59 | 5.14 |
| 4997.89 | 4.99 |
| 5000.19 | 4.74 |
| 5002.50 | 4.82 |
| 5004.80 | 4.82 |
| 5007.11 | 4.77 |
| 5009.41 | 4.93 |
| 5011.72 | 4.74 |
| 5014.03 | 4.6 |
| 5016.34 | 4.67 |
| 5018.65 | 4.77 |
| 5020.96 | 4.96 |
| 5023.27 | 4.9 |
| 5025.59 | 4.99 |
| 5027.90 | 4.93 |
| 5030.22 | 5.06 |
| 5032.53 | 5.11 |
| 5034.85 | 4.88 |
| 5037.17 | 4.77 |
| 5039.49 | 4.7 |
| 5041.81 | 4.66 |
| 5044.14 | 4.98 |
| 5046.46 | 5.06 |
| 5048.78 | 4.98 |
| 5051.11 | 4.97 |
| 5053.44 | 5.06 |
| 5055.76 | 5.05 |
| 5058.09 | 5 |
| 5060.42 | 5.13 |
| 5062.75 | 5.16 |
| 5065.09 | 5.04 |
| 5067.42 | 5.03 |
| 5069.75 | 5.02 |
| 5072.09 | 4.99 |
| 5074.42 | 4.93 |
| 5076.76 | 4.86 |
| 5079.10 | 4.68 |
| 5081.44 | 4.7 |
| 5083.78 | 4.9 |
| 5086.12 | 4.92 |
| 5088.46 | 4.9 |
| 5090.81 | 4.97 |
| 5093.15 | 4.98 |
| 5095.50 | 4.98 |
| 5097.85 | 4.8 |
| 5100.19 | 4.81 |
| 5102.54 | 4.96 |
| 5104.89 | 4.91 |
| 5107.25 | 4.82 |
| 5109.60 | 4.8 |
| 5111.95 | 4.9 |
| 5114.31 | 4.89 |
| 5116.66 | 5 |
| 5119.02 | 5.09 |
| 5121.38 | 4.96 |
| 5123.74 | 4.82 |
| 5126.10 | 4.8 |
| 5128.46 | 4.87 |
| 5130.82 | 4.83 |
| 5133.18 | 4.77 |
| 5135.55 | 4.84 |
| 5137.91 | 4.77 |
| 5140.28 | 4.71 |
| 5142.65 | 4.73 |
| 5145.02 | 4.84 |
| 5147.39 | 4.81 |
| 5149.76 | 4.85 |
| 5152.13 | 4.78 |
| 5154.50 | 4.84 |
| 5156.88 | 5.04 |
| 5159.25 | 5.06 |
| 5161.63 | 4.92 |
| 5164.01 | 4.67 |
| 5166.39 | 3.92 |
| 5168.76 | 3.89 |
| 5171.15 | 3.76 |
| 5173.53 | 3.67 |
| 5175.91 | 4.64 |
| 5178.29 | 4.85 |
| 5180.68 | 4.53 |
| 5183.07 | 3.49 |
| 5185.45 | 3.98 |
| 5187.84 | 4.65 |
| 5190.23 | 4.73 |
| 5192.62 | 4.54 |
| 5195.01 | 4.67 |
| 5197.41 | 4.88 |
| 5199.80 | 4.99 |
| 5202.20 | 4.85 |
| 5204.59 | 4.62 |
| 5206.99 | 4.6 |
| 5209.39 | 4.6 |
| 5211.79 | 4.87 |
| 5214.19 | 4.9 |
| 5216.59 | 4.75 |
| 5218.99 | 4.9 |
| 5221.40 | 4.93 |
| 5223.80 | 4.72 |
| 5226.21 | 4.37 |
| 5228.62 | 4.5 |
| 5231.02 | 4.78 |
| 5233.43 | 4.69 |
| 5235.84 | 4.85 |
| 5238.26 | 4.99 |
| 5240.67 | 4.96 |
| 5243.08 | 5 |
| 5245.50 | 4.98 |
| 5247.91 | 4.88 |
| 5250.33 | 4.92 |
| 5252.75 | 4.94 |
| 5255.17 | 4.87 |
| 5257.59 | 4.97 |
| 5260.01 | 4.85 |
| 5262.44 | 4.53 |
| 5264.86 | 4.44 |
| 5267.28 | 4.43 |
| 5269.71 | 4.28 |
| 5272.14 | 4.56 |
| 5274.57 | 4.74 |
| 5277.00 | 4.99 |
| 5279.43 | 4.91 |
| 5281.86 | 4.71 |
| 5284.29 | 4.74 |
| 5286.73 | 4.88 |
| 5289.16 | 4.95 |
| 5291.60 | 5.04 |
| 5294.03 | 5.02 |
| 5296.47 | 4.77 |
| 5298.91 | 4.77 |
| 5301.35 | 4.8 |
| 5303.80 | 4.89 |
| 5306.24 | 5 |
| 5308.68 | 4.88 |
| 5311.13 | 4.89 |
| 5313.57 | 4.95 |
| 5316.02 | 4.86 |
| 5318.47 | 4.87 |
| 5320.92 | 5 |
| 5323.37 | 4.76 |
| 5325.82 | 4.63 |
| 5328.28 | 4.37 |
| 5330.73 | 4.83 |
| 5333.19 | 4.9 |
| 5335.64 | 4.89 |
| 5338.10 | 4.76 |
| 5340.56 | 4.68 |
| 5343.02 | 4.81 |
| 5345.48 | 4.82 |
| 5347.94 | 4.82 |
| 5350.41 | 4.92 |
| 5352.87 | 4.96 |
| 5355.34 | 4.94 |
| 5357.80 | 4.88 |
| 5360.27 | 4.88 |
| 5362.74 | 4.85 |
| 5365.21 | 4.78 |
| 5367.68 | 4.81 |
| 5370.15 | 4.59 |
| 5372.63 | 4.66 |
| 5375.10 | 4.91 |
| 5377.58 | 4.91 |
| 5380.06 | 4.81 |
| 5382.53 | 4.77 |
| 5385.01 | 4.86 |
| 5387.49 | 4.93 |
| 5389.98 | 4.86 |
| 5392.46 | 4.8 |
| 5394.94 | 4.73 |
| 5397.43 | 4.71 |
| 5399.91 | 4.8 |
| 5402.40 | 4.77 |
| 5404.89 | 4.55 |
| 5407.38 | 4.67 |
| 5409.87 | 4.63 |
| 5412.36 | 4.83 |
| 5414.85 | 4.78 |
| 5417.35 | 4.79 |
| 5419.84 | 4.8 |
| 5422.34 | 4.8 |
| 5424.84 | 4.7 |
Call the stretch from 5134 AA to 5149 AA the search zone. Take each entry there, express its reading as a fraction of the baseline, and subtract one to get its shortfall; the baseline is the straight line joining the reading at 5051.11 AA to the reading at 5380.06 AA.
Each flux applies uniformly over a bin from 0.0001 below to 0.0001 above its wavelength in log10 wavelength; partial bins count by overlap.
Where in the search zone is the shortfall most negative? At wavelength 5140.28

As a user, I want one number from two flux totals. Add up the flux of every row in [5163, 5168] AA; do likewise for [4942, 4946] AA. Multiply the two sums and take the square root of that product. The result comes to 9.24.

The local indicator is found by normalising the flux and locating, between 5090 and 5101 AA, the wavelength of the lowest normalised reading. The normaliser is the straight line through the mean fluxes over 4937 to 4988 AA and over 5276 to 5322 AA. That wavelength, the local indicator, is 5097.85 AA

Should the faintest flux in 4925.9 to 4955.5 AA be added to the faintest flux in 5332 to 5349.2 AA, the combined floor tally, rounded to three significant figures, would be 9.43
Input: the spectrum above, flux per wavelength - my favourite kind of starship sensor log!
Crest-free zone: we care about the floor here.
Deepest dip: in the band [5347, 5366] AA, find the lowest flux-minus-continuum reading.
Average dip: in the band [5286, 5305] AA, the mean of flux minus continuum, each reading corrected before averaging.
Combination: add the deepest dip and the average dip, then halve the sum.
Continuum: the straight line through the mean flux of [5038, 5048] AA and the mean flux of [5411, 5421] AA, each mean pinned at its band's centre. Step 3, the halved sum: 0.023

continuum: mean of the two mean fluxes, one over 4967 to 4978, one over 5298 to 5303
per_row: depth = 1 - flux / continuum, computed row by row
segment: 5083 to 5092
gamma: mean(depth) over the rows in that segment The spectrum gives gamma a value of -0.002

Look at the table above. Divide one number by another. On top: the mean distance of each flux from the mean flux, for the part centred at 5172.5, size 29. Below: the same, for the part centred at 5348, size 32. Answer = 8.3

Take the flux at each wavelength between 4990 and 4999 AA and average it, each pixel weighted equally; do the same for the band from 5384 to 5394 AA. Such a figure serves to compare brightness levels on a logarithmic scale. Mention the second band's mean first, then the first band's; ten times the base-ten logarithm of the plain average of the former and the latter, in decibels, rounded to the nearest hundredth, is 6.94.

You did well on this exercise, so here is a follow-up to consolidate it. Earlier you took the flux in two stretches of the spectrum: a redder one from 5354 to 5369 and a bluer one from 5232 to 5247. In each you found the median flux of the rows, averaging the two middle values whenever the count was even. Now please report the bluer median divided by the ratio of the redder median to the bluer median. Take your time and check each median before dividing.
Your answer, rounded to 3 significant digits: 5.08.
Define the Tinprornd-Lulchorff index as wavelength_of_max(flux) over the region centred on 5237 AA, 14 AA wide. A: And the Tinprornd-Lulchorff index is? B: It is 5243.08 AA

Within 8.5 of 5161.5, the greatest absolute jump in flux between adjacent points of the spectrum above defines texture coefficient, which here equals 0.75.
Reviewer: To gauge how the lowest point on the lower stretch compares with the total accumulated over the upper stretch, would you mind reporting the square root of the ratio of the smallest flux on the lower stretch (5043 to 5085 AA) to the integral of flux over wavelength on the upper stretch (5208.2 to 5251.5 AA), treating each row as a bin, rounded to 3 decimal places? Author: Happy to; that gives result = 0.150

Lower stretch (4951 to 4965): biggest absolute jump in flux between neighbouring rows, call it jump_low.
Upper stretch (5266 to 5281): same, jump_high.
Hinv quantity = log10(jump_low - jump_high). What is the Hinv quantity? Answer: -0.70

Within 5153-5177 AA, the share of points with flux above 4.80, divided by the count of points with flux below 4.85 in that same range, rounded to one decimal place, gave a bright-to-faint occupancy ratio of 0.1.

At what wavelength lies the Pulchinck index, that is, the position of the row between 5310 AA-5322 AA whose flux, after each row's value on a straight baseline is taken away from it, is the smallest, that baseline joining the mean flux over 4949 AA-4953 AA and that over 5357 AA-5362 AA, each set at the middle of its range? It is 5316.02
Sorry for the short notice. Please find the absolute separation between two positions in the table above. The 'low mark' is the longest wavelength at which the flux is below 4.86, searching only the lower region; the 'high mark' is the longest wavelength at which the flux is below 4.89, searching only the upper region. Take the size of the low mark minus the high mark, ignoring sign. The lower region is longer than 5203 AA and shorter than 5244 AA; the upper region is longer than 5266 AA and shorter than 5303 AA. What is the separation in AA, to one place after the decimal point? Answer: 65.5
